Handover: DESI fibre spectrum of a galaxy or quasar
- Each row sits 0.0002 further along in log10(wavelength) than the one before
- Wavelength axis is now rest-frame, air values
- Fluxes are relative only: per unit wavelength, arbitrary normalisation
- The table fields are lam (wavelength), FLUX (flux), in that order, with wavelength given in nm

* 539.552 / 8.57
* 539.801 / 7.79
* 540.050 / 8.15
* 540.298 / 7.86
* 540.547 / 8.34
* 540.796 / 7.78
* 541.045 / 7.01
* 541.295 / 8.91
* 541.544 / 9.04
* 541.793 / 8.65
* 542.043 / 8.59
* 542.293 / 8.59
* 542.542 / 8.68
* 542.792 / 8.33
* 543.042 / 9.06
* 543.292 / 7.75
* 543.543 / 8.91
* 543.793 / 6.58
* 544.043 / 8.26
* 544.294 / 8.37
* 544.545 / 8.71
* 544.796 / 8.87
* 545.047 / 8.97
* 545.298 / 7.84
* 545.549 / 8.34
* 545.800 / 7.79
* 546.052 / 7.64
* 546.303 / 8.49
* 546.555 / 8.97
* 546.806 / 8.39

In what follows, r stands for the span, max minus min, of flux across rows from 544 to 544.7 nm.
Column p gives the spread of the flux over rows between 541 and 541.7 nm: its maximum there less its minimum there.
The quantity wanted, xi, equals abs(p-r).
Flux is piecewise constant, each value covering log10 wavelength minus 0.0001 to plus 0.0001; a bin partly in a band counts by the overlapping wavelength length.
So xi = 1.58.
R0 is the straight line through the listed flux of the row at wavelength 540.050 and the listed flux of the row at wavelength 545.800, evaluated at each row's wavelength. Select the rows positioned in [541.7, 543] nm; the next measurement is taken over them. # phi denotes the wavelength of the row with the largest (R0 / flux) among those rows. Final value 542.792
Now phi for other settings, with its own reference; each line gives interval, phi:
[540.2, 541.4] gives 541.045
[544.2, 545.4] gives 545.298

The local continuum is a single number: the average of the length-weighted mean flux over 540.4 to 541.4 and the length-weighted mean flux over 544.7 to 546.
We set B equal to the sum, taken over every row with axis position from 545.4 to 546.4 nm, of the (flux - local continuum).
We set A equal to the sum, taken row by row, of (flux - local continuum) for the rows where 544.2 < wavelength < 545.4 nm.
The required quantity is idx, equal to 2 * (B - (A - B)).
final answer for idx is -5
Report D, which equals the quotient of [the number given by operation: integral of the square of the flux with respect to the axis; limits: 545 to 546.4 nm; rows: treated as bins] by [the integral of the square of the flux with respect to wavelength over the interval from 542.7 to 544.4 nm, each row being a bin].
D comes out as 0.81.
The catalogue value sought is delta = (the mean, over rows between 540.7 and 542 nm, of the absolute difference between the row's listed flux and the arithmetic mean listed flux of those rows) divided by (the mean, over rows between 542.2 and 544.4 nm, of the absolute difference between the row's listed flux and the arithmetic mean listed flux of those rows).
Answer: 1.41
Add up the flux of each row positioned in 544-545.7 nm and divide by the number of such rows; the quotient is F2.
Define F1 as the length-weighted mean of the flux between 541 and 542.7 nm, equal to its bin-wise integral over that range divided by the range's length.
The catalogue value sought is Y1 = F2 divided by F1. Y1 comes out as 0.99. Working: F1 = 8.56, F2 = 8.5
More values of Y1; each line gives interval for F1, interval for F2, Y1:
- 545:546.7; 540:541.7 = 0.99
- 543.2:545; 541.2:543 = 1.05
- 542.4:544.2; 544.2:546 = 1.02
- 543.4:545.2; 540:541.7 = 0.98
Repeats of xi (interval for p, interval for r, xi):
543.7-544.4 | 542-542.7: 1.70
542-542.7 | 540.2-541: 0.47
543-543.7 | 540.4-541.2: 0.02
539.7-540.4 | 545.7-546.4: 0.49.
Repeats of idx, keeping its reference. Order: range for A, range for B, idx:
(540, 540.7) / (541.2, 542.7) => 15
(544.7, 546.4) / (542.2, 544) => 2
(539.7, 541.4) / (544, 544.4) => 4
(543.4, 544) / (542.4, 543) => 4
